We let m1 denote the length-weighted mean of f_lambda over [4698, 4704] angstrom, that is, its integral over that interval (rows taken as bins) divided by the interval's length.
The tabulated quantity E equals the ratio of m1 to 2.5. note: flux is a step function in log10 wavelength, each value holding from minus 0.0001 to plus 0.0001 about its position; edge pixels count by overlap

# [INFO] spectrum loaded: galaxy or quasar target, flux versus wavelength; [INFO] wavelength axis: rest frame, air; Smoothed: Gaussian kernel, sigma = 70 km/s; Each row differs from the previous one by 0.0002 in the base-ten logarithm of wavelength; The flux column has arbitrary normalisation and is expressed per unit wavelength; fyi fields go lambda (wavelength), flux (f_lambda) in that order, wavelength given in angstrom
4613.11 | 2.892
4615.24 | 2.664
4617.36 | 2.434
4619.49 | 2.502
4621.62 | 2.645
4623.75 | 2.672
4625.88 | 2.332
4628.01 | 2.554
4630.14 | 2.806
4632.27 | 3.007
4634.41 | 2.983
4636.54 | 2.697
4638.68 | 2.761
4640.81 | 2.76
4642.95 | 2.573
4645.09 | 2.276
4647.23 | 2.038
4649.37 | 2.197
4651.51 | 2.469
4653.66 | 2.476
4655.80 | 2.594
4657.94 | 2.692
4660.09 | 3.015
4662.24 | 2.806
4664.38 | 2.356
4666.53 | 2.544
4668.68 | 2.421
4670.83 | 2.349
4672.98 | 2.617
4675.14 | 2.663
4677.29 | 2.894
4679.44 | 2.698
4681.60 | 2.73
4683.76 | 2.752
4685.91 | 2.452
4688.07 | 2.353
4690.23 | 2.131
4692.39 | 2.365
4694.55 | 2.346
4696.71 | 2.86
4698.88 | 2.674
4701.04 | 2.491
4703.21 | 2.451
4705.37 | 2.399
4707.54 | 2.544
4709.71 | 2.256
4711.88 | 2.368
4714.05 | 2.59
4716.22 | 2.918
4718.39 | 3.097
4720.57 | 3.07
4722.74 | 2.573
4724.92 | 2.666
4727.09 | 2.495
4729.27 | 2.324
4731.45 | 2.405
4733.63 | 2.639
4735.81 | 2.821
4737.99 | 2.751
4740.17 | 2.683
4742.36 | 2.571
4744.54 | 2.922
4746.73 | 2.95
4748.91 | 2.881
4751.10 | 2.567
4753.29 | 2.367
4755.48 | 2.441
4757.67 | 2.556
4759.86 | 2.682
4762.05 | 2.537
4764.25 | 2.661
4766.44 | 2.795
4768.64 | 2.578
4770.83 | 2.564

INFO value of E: 1.02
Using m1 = 2.54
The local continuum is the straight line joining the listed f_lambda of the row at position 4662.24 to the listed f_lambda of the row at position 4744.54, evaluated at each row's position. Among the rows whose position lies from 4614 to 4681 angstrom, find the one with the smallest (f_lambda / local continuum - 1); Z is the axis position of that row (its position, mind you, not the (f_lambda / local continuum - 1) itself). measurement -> 4647.23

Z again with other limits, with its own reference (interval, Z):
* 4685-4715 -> 4690.23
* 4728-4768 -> 4729.27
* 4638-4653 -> 4647.23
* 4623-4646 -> 4645.09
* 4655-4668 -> 4664.38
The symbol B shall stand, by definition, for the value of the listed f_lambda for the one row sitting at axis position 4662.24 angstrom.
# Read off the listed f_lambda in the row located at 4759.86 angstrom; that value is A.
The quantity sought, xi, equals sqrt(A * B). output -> 2.74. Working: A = 2.682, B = 2.806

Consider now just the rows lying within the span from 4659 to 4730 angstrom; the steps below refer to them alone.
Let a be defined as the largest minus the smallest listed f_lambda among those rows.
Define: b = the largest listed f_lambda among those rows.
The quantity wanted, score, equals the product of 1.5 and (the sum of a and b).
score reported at 6.09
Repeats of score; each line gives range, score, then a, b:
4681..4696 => 5.06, 0.62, 2.752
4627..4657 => 5.96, 0.97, 3.007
